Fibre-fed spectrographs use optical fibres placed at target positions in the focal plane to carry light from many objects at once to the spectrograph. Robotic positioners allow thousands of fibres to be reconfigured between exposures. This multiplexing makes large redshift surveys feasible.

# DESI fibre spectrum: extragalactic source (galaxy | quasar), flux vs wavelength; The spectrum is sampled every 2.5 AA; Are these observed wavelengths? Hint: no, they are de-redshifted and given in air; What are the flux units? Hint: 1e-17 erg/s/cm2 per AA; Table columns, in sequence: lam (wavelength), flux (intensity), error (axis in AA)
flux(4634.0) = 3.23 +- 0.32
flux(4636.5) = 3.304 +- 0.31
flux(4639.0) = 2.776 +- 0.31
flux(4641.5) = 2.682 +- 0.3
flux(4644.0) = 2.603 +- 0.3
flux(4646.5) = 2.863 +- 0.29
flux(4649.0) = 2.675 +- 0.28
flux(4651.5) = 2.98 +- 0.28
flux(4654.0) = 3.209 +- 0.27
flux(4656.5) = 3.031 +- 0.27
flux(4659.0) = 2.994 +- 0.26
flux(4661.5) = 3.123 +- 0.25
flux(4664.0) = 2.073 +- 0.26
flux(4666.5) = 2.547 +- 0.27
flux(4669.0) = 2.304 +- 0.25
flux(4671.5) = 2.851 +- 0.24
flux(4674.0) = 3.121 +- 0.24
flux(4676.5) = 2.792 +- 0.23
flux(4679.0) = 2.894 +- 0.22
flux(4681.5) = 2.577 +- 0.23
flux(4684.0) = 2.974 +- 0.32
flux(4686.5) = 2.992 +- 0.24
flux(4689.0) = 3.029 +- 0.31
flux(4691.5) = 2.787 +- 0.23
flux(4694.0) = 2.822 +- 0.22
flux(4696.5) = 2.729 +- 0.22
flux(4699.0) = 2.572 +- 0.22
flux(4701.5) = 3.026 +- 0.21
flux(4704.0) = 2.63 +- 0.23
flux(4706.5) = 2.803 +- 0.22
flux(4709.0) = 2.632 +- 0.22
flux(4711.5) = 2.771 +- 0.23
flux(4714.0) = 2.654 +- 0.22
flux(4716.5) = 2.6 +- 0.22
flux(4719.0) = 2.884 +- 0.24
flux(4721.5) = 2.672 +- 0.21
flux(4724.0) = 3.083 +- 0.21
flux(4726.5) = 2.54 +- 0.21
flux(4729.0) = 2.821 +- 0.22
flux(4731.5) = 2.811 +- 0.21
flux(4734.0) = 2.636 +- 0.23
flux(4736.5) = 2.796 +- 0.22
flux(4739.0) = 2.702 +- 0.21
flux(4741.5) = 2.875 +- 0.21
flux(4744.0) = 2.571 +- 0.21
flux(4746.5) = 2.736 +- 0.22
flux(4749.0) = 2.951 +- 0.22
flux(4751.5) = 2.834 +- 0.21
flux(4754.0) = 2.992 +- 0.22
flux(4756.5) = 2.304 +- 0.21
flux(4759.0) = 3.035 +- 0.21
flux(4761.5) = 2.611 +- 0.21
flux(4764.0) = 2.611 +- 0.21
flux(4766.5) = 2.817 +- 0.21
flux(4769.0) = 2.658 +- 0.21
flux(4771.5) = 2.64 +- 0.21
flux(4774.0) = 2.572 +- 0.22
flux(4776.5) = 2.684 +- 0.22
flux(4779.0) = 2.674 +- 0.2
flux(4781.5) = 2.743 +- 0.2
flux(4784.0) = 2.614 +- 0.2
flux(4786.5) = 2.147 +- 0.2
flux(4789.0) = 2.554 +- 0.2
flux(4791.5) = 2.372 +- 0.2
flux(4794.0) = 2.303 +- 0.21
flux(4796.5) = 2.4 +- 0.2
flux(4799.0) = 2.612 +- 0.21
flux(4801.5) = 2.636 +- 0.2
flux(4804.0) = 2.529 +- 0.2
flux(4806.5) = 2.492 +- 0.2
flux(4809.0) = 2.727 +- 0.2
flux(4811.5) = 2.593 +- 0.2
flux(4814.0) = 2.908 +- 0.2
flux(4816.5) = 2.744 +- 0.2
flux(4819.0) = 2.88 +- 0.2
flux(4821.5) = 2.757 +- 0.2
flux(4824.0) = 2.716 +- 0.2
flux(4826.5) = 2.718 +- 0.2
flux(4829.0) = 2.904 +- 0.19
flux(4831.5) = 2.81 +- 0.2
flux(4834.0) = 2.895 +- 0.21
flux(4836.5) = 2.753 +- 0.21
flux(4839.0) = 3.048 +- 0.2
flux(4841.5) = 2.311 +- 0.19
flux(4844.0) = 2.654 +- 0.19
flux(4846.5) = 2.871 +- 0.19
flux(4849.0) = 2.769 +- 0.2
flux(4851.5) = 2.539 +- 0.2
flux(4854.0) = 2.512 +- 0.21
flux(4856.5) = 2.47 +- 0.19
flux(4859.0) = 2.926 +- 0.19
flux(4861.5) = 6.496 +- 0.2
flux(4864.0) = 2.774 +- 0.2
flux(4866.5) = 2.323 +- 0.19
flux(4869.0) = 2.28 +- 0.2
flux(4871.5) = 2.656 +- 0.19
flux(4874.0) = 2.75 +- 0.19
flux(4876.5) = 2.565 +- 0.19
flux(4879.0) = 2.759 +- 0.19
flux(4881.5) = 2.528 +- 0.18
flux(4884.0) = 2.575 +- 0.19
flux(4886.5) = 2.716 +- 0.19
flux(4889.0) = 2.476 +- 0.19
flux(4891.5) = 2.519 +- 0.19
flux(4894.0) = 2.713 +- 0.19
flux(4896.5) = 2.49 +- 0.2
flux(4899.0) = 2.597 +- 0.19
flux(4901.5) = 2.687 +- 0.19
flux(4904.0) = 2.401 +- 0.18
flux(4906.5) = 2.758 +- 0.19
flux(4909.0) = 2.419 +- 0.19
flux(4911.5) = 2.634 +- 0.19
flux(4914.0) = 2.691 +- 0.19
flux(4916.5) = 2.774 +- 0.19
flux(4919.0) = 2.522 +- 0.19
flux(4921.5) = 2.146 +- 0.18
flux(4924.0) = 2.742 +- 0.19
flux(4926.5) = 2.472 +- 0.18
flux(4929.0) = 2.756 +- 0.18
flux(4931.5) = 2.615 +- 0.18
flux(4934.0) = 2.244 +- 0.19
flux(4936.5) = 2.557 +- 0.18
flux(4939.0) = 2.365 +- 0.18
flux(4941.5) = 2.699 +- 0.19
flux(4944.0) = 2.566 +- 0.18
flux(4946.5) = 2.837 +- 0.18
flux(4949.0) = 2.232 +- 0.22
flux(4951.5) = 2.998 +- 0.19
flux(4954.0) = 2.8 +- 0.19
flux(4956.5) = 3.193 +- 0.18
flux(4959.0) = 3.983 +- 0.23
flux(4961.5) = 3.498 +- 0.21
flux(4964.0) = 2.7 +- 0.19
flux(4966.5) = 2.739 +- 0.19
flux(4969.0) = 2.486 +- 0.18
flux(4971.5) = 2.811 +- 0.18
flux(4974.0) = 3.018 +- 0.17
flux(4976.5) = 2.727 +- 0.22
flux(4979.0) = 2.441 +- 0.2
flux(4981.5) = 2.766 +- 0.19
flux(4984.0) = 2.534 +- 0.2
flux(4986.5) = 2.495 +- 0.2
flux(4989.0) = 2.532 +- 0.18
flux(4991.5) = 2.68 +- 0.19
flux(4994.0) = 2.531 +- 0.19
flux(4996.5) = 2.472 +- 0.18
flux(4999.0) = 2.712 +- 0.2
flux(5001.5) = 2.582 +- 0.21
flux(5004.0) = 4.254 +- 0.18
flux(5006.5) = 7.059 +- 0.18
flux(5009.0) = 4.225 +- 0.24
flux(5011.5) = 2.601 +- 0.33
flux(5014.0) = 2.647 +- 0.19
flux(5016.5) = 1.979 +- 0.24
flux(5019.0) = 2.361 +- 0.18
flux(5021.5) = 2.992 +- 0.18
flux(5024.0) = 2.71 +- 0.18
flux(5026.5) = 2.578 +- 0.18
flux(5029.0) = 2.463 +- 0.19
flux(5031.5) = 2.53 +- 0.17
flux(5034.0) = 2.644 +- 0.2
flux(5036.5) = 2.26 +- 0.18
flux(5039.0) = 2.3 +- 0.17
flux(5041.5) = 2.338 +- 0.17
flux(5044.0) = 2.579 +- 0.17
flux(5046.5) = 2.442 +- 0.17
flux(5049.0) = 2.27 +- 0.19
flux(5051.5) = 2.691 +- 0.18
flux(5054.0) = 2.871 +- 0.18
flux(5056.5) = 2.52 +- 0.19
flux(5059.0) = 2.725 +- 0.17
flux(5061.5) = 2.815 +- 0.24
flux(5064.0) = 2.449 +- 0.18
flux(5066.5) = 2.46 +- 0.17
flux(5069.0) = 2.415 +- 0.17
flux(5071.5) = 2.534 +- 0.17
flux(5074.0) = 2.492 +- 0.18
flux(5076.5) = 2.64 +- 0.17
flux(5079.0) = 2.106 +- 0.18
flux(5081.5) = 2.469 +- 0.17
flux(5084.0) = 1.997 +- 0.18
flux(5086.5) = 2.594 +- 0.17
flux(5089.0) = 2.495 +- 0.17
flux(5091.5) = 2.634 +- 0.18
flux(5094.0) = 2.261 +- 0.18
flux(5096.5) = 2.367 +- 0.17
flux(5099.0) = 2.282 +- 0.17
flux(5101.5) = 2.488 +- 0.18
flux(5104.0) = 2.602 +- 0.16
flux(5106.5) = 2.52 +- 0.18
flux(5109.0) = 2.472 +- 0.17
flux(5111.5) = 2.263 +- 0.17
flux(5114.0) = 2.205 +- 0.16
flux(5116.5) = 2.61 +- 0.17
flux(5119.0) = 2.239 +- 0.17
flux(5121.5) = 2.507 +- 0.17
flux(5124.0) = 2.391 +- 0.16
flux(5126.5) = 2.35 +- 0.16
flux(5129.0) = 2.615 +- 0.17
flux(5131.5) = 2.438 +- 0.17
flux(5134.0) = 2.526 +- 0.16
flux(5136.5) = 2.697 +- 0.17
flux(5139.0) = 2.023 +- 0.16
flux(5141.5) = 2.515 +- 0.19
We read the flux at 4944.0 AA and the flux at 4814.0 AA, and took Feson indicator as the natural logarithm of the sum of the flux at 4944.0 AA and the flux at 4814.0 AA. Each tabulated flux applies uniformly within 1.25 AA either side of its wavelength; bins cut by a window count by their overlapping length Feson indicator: 1.70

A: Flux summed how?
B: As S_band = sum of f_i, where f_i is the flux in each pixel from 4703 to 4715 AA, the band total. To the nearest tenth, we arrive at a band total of 13.5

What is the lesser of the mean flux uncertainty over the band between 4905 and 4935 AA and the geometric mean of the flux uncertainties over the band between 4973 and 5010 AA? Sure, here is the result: 0.187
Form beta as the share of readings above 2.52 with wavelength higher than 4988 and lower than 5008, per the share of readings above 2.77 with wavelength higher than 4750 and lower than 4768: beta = 1.5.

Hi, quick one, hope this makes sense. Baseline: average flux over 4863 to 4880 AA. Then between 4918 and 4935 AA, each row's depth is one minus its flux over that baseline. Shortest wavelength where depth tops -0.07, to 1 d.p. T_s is 4919.0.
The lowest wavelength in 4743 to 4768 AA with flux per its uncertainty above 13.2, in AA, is 4749.0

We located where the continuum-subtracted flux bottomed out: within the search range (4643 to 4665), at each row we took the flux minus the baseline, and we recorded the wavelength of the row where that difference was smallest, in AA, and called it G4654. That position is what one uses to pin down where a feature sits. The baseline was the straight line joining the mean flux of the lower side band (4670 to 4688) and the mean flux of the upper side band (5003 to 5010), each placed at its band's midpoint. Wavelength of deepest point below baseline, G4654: 4664.0 AA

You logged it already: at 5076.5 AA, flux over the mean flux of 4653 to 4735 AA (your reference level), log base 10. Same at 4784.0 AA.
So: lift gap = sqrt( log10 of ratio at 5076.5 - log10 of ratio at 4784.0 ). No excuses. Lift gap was 0.07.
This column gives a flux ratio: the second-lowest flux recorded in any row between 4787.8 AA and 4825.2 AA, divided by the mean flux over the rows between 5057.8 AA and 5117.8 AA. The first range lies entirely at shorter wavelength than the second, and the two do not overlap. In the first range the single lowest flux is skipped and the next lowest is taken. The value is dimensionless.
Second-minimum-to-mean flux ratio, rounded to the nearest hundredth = 0.97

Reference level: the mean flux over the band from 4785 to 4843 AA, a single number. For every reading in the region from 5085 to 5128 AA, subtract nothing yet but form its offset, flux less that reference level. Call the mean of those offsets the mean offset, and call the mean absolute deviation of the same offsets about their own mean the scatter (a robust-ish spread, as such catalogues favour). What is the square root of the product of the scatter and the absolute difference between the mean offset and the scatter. 0.21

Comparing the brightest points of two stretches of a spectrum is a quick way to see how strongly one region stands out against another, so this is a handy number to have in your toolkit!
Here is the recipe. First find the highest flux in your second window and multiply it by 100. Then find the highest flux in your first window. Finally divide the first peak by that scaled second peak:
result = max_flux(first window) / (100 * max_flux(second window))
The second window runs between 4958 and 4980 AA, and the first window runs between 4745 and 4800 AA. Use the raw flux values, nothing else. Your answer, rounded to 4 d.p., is 0.0076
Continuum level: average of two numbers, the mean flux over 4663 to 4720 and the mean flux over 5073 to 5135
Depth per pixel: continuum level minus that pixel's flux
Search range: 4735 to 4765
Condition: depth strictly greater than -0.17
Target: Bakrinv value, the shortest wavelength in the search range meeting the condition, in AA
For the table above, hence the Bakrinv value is 4739.0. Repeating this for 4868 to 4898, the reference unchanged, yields 4869.0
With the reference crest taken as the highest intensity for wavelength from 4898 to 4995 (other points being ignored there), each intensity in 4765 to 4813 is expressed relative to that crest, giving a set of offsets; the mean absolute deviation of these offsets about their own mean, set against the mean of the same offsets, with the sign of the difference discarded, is 1.54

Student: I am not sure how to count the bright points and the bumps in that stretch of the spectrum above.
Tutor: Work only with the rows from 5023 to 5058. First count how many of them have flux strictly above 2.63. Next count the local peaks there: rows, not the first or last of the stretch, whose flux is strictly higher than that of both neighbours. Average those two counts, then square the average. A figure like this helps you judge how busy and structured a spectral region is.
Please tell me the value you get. 12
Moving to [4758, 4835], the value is 182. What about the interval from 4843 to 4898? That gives 72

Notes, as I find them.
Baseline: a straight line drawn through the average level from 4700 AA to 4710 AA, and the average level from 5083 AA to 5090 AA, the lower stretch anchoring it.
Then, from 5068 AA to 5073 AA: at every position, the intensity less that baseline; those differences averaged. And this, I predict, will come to 0.09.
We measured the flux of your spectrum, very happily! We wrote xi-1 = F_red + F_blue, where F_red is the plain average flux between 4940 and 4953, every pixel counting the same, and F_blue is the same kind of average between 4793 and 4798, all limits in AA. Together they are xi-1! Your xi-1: 5.0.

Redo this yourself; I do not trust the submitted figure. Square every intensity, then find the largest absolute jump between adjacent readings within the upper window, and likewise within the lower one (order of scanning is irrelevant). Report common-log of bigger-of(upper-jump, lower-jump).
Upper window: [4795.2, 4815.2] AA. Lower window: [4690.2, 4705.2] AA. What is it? 0.41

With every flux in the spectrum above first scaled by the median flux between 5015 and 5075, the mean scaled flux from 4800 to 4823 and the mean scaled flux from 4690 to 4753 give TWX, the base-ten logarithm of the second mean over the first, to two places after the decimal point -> 0.01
